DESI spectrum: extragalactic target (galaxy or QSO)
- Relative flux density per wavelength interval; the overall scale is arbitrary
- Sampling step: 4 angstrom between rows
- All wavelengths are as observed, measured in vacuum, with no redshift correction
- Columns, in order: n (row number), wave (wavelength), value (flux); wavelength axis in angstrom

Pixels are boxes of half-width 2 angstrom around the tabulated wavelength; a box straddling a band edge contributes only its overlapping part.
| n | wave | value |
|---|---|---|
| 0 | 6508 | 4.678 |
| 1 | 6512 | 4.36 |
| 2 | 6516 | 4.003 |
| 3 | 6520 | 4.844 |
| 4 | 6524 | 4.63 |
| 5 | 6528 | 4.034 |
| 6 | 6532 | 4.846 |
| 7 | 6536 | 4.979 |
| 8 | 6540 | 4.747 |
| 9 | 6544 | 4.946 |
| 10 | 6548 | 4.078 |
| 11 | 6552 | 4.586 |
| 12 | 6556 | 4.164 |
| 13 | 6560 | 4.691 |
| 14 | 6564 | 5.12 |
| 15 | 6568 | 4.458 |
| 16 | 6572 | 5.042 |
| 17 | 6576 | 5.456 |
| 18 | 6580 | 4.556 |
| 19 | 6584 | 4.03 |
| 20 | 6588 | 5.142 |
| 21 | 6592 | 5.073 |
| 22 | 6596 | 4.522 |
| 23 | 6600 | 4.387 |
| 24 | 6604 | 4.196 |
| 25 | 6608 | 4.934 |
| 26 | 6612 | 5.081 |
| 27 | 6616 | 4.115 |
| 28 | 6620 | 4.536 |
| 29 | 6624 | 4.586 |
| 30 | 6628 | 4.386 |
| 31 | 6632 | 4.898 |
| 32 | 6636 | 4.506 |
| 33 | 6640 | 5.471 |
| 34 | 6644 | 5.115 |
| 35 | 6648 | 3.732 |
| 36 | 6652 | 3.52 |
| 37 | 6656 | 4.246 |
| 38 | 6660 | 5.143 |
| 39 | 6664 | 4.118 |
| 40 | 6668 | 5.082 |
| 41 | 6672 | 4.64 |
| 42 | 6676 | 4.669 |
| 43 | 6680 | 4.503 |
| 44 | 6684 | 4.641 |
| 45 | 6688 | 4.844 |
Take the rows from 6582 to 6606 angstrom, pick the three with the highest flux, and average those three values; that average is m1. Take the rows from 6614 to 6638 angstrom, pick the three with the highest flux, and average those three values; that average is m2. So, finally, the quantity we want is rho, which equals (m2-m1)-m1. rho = -5.2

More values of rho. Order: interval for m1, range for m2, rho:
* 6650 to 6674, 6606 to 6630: -5.0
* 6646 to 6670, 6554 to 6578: -4.4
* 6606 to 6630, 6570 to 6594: -4.5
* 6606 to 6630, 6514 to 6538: -4.8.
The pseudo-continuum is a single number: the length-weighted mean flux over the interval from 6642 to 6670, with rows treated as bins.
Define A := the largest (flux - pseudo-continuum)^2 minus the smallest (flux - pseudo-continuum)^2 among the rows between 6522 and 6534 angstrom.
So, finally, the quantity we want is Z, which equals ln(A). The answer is -2.0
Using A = 0.14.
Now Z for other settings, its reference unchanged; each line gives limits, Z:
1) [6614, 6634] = -1.5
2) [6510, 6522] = -1.7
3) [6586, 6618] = -0.7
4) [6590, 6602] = -0.9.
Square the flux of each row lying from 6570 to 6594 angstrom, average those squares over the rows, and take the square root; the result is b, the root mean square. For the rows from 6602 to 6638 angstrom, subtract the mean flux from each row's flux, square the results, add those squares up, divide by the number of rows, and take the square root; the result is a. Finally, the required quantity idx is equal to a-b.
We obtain -4.59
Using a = 0.31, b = 4.9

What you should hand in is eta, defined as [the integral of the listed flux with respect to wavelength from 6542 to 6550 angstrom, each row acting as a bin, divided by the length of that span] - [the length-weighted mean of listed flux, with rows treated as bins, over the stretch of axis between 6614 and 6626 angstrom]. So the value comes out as 0.10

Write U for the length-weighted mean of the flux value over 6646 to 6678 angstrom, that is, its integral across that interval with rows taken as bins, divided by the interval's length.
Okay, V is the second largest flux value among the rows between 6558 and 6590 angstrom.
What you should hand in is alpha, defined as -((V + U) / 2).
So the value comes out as -4.77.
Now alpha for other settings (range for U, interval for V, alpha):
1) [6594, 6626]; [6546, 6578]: -4.83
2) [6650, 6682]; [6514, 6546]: -4.72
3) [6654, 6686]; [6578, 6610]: -4.85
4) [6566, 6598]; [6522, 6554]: -4.87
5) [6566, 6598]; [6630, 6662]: -4.96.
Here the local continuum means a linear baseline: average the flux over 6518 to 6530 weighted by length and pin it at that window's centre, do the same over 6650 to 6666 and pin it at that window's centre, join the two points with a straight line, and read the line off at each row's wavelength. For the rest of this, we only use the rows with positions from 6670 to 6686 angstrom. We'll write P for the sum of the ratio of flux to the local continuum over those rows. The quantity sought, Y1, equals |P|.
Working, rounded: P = 4.37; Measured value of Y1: 4.37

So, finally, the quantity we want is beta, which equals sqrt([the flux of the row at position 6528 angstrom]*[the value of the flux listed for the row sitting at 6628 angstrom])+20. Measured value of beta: 24.2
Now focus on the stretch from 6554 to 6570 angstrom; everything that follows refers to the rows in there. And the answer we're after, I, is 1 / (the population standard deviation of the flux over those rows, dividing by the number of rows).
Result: 2.9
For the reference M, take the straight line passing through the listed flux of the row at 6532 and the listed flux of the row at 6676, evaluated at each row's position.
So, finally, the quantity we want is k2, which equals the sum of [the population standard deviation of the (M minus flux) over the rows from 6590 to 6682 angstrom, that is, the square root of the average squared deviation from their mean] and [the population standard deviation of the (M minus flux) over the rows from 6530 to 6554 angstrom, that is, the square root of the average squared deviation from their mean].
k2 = 0.77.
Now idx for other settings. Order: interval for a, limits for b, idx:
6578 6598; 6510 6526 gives -4.06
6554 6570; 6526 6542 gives -4.32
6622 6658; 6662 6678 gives -4.05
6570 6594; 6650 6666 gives -3.83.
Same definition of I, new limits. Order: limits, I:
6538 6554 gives 3.1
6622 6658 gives 1.7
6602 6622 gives 2.6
